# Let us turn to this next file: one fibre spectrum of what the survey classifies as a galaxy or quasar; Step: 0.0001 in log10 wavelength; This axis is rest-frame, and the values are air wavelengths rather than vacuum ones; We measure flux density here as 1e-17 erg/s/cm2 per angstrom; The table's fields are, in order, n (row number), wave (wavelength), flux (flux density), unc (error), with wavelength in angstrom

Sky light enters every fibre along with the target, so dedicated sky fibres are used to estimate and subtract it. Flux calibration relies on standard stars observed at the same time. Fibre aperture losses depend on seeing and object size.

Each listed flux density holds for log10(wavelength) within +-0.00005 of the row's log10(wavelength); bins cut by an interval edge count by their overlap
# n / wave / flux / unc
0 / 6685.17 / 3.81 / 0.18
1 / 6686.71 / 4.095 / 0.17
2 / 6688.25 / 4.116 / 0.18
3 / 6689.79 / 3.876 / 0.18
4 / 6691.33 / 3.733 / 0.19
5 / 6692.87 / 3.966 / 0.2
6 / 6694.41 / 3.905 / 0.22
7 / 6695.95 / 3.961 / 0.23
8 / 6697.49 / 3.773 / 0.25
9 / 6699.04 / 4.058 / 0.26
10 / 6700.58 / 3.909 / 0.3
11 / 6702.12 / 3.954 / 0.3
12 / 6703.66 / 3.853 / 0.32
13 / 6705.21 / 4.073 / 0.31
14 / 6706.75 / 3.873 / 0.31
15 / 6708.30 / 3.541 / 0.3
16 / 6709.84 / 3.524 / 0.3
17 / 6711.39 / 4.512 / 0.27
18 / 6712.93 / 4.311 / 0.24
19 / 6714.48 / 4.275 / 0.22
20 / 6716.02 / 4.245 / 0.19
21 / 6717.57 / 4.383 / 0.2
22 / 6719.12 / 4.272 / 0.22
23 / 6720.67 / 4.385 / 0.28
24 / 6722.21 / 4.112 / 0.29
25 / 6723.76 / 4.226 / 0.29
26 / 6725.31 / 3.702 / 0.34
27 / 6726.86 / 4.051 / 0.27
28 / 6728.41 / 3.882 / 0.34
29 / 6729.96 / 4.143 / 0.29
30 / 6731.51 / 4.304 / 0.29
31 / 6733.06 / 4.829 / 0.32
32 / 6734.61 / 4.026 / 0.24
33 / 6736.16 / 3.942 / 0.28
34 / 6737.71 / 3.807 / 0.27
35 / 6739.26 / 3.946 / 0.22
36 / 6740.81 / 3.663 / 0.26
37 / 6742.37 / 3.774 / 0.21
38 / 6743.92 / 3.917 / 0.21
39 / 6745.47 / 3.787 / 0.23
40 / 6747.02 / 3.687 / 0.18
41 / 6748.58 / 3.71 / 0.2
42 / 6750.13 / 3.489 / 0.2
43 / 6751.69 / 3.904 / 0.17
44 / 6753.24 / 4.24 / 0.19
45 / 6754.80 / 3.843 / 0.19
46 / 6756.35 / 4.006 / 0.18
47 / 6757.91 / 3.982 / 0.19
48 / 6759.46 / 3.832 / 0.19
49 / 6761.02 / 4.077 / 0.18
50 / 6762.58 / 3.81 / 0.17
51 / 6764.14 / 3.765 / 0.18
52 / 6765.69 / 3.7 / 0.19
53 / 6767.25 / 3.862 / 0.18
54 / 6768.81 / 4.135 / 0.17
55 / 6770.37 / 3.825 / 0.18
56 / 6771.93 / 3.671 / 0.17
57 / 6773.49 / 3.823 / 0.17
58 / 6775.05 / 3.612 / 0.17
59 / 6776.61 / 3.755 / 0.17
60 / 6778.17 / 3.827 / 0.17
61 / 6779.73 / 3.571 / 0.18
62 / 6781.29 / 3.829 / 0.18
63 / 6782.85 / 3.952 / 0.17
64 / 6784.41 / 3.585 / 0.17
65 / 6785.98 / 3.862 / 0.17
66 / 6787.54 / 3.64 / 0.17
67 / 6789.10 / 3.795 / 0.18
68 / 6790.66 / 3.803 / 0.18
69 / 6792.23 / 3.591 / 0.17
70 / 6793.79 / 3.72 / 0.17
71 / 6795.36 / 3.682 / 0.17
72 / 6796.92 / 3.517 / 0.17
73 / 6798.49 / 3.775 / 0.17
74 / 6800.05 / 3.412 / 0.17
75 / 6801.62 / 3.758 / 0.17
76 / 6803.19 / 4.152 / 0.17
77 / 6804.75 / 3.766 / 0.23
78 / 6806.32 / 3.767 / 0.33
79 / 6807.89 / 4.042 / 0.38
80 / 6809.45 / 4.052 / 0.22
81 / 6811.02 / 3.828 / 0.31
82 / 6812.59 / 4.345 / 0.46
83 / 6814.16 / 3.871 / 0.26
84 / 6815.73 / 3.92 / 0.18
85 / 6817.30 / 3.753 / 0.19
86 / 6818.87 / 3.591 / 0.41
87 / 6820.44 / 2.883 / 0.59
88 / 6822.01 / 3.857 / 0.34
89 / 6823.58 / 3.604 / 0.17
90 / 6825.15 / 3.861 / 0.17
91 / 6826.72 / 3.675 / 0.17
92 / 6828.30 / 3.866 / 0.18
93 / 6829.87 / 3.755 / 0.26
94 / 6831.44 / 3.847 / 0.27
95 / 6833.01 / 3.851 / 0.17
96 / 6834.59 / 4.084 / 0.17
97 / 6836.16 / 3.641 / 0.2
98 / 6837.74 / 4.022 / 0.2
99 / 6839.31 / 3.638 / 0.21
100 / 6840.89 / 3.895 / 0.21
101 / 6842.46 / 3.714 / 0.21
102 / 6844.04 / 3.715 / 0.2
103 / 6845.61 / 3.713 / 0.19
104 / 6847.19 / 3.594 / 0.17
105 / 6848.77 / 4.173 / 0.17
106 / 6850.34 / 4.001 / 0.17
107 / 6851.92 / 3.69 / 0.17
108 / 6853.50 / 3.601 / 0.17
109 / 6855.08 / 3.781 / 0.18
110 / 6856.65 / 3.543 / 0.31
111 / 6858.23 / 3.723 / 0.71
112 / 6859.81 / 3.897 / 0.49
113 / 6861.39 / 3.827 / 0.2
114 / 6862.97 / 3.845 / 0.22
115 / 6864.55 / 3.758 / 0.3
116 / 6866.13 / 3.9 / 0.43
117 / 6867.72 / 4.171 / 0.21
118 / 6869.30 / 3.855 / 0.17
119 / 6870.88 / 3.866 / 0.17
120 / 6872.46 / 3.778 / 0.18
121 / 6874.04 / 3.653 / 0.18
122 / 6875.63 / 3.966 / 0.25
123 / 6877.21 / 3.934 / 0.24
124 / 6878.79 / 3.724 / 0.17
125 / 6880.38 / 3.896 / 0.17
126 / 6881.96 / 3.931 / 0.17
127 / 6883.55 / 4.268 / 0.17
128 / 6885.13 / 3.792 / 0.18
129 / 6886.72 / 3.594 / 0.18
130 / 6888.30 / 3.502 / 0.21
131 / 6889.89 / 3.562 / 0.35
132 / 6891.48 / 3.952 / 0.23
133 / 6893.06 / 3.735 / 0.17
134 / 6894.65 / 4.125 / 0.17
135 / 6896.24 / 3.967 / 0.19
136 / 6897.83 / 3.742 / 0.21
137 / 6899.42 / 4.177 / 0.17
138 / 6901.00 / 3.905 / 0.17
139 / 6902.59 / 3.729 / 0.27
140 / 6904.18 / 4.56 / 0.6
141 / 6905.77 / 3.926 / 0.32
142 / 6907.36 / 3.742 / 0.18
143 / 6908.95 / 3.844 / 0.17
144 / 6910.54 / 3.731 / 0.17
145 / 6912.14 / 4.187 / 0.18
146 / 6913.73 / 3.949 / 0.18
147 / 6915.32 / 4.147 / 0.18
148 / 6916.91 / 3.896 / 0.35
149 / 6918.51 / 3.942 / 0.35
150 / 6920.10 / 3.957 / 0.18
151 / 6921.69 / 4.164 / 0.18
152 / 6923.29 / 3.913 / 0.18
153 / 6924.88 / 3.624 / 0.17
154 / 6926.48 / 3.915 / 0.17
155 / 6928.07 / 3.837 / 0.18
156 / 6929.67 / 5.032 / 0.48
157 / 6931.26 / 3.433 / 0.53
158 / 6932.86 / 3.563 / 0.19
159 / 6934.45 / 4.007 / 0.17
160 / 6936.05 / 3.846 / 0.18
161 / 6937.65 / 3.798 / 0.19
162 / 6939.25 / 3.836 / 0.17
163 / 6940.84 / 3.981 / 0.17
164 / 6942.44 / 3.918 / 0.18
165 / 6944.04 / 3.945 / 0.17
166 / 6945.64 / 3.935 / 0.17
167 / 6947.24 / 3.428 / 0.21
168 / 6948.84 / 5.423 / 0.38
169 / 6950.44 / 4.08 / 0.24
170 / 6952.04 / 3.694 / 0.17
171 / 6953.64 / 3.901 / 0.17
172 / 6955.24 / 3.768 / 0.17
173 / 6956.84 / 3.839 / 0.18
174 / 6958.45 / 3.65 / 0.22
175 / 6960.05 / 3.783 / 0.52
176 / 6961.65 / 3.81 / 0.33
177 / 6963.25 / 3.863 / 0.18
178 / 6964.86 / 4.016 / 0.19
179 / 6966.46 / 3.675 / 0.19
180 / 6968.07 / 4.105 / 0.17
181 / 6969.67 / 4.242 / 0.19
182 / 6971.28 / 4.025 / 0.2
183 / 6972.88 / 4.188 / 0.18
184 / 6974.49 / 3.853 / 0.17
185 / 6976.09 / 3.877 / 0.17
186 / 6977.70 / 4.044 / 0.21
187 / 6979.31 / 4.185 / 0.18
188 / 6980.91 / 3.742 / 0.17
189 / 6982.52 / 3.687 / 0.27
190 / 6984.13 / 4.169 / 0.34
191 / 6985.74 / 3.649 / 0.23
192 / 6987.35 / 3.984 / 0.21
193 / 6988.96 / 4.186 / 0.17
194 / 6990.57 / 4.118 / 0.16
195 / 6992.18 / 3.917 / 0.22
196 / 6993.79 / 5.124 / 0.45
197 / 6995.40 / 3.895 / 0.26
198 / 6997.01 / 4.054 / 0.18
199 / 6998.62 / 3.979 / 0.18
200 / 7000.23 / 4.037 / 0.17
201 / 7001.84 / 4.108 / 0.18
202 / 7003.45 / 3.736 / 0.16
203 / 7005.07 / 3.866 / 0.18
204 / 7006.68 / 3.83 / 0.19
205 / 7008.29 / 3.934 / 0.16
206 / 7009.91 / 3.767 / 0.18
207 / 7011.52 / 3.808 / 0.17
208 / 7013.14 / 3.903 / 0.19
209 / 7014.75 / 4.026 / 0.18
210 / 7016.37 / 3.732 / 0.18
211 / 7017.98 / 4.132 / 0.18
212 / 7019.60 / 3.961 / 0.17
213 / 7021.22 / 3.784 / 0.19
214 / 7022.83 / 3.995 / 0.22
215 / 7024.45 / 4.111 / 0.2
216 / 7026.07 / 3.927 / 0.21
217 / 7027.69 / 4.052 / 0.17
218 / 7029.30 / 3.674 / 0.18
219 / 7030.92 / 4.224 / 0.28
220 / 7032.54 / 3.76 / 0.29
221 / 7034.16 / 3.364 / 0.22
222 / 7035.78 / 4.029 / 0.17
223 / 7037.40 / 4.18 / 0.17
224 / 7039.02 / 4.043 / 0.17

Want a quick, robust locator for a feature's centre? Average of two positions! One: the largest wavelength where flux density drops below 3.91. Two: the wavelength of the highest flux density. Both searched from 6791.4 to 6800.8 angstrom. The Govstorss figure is 6799.3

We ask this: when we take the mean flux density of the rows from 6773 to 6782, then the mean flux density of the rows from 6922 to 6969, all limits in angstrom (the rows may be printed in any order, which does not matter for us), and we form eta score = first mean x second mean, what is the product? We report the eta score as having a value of 14.64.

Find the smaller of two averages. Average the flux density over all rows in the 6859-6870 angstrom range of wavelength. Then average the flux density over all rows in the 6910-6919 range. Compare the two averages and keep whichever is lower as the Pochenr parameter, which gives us 3.89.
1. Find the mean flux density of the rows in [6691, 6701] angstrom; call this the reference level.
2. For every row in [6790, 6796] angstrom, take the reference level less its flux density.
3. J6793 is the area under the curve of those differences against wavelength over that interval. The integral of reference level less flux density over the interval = 1.3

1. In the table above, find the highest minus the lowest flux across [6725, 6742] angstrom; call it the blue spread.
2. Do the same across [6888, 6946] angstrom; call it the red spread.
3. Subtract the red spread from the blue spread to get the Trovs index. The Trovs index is -0.43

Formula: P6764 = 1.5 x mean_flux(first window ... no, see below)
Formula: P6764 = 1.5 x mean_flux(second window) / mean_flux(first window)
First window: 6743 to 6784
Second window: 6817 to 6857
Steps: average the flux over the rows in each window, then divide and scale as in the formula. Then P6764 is 1.47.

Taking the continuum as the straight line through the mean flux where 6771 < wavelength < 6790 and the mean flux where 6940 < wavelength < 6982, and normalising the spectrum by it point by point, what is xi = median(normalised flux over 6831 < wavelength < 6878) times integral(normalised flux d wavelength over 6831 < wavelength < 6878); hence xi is 47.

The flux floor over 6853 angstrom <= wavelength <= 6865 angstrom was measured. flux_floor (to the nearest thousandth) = 3.543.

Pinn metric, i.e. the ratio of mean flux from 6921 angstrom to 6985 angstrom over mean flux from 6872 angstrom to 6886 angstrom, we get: 1.02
